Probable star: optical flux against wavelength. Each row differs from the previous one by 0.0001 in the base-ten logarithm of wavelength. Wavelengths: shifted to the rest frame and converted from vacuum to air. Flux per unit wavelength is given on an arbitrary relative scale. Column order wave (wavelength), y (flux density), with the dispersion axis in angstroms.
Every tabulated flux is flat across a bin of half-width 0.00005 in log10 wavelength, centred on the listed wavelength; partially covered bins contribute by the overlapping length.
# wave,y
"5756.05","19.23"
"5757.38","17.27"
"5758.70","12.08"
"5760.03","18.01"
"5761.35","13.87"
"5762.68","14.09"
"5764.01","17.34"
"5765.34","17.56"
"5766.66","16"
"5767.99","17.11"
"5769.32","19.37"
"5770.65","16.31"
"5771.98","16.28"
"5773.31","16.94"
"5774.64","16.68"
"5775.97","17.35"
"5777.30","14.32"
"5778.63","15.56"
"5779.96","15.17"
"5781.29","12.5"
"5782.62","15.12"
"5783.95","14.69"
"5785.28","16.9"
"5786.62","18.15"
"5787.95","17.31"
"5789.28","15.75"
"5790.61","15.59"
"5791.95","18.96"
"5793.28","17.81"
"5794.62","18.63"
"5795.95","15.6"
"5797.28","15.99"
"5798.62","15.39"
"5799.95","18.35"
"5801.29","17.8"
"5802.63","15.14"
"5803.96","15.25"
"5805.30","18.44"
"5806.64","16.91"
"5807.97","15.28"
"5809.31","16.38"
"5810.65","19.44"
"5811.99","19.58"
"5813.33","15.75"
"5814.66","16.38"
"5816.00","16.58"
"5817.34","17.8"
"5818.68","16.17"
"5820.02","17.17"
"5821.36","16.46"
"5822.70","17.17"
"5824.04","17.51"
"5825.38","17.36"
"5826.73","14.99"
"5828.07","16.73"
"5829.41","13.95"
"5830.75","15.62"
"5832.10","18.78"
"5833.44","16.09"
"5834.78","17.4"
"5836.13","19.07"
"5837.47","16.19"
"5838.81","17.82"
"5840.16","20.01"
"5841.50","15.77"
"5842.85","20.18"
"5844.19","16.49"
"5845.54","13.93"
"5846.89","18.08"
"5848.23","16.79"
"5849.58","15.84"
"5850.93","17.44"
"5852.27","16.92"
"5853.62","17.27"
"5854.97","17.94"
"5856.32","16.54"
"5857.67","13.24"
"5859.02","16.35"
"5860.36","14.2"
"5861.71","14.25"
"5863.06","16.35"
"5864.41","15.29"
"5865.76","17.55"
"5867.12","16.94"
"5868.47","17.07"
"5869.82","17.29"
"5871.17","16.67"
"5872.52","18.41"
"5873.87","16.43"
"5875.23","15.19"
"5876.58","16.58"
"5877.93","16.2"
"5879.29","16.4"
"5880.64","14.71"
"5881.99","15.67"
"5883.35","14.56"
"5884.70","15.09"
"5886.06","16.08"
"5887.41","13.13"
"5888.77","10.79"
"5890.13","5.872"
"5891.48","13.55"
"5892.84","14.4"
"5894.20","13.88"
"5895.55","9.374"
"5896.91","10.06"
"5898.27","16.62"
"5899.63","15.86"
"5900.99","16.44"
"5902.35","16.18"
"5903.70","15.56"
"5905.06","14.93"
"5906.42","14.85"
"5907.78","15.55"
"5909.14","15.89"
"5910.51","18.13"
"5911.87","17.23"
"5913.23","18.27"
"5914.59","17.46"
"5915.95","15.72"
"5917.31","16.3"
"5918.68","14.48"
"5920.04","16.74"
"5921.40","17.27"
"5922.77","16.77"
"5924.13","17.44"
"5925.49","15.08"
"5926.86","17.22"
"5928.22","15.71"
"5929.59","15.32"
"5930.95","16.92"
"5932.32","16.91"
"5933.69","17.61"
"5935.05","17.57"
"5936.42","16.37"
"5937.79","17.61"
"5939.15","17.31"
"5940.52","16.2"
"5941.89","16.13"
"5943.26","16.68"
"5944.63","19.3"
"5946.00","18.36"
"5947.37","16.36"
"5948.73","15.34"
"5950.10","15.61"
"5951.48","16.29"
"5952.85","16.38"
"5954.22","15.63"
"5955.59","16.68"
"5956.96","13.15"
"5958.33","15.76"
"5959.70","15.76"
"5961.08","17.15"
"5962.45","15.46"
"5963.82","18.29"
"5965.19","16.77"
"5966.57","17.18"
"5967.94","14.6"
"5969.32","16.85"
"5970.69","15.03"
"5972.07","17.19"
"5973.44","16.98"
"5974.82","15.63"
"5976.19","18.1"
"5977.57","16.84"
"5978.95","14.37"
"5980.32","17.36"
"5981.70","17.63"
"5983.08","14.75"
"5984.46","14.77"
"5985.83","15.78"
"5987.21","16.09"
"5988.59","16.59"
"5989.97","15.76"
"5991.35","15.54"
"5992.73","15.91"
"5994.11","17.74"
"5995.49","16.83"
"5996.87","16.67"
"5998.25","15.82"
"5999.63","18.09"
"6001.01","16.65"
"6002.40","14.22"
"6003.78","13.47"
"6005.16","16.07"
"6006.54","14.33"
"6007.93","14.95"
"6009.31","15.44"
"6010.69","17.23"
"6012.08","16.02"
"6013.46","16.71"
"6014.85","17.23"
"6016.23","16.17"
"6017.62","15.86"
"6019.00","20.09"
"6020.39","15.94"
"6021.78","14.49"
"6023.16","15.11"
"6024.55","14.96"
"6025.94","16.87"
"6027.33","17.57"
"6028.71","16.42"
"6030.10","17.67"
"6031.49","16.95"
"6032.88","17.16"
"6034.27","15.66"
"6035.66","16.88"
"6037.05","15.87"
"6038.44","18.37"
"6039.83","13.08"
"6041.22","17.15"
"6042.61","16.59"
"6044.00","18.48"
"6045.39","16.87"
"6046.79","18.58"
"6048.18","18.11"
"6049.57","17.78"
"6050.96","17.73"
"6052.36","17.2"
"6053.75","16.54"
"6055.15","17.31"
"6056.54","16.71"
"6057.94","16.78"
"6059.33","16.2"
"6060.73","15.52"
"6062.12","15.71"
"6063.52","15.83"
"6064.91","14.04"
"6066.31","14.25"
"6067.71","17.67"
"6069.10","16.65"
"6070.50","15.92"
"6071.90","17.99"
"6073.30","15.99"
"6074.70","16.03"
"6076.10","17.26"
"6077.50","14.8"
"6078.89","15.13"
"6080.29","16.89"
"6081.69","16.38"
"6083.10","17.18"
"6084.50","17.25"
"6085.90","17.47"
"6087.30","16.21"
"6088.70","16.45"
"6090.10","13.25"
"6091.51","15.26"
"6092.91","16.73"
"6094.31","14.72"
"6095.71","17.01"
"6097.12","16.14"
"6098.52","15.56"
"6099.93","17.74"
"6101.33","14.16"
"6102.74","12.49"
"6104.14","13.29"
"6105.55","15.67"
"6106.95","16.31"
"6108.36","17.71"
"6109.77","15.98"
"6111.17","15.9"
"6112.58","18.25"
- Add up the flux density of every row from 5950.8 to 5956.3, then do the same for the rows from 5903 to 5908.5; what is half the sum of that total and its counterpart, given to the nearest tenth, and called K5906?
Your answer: 62.9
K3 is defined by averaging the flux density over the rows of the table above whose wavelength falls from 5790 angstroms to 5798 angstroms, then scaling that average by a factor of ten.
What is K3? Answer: 171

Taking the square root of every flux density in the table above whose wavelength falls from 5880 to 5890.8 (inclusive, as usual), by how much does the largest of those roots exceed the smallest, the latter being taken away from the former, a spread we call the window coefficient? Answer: 1.59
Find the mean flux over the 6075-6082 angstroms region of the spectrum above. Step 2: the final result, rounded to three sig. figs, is 16.1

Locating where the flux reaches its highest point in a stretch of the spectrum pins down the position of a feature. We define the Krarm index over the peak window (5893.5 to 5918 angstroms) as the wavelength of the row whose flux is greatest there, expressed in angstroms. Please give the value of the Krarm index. 5913.23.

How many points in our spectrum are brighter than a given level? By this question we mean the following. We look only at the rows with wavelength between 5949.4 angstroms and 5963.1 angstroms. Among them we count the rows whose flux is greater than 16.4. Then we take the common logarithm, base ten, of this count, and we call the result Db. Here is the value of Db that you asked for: 0.30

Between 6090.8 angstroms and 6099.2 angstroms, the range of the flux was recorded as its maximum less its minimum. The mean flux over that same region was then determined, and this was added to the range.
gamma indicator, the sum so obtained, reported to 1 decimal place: 18.2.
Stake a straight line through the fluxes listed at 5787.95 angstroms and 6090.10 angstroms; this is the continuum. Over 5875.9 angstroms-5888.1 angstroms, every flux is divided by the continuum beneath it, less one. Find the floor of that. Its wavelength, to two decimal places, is 5887.41 angstroms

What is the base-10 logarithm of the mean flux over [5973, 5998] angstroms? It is 1.21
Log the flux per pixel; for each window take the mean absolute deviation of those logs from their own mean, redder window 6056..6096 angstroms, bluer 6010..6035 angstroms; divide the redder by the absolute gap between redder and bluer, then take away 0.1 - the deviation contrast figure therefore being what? 136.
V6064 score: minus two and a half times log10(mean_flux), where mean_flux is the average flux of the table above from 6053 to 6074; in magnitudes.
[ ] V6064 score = -3.024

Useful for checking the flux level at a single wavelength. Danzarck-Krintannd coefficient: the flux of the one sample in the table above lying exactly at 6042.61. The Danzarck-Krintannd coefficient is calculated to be 16.59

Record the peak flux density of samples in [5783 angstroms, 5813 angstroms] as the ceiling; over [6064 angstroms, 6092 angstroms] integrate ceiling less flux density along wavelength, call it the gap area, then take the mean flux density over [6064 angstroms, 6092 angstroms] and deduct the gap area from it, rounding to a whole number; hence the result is -81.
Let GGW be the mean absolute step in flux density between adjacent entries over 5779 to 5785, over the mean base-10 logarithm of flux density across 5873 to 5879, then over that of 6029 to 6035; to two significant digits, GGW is 1.3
